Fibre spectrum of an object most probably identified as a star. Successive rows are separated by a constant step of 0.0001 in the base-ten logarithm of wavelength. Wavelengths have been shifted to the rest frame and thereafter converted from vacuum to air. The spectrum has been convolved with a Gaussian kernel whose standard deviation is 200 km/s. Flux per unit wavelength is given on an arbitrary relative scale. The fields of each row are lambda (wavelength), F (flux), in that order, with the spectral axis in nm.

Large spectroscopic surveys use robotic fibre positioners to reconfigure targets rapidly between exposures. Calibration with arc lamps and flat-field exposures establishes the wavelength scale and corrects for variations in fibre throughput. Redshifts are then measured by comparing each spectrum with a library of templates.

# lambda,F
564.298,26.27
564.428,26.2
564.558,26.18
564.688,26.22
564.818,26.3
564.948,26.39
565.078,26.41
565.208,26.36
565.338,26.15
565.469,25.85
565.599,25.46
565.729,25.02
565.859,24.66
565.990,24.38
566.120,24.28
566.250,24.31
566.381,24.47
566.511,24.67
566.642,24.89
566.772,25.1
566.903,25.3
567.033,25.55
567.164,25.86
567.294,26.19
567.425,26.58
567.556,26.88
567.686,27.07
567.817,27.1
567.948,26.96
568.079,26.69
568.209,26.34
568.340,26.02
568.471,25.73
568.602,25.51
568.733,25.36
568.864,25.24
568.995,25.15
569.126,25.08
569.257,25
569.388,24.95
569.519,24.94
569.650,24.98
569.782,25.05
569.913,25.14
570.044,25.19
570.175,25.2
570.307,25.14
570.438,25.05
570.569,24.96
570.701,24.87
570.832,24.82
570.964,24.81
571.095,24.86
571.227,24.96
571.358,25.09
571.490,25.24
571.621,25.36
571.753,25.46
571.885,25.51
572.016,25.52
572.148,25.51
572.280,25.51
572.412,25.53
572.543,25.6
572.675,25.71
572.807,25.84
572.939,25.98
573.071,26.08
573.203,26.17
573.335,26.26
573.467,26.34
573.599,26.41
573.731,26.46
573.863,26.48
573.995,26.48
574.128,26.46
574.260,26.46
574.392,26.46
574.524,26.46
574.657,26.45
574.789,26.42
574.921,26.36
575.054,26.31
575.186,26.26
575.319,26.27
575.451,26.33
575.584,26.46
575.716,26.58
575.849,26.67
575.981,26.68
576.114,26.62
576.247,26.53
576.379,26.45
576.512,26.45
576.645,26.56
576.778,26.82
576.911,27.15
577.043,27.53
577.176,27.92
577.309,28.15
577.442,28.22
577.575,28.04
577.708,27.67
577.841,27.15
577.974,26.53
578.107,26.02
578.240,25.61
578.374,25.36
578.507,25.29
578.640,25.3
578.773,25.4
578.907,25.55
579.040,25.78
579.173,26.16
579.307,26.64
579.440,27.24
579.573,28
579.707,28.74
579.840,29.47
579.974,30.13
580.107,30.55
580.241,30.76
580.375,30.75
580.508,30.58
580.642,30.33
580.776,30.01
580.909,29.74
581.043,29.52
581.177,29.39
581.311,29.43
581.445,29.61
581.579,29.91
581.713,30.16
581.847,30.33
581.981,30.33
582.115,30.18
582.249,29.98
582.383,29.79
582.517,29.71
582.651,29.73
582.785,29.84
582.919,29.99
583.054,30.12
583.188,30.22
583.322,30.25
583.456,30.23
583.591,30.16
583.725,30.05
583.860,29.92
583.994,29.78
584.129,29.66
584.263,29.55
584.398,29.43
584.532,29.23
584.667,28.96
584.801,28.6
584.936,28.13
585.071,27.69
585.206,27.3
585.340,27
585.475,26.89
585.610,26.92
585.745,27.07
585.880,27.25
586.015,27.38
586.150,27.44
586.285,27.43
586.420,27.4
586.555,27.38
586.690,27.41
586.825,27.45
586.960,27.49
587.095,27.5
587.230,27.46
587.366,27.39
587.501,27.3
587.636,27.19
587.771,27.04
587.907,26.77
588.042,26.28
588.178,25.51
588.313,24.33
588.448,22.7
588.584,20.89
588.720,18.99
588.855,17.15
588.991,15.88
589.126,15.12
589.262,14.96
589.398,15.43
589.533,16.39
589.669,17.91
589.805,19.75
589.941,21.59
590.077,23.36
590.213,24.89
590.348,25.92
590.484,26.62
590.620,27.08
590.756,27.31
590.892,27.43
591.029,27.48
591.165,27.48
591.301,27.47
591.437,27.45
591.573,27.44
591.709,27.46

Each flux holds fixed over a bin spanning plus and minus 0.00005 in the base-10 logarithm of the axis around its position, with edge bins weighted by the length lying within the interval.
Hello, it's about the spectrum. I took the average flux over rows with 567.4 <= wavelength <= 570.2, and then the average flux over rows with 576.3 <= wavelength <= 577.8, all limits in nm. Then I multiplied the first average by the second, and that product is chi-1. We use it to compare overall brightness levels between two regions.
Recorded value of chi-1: 704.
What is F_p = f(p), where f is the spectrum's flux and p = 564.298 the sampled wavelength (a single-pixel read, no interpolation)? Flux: 26.27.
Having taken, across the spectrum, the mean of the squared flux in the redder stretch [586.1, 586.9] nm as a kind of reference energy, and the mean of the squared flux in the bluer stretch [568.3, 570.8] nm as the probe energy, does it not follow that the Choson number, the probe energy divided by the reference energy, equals 0.84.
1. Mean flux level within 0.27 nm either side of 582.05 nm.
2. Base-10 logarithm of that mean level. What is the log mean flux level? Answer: 1.48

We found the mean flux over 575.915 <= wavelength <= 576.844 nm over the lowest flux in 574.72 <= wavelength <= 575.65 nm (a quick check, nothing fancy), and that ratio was 1.012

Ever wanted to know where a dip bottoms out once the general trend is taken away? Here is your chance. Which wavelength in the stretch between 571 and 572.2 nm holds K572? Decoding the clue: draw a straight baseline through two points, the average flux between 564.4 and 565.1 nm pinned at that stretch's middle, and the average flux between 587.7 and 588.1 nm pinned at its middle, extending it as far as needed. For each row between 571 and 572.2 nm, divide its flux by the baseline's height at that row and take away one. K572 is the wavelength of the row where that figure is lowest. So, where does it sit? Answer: 571.095 nm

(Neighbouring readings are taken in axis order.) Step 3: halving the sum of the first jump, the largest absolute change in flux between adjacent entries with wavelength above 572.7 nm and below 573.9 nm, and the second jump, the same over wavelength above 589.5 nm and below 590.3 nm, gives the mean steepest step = 0.99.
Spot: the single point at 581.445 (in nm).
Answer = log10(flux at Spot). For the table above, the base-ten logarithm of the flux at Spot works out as 1.47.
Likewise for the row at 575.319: 1.42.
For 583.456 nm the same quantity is 1.48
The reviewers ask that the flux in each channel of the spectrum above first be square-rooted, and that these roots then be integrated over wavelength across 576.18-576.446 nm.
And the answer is 1.37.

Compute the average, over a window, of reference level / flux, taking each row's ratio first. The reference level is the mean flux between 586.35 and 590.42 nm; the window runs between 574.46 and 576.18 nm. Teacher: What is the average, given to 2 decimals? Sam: 0.88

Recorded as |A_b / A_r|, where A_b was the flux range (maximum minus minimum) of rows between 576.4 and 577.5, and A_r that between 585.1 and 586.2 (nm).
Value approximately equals 3.2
